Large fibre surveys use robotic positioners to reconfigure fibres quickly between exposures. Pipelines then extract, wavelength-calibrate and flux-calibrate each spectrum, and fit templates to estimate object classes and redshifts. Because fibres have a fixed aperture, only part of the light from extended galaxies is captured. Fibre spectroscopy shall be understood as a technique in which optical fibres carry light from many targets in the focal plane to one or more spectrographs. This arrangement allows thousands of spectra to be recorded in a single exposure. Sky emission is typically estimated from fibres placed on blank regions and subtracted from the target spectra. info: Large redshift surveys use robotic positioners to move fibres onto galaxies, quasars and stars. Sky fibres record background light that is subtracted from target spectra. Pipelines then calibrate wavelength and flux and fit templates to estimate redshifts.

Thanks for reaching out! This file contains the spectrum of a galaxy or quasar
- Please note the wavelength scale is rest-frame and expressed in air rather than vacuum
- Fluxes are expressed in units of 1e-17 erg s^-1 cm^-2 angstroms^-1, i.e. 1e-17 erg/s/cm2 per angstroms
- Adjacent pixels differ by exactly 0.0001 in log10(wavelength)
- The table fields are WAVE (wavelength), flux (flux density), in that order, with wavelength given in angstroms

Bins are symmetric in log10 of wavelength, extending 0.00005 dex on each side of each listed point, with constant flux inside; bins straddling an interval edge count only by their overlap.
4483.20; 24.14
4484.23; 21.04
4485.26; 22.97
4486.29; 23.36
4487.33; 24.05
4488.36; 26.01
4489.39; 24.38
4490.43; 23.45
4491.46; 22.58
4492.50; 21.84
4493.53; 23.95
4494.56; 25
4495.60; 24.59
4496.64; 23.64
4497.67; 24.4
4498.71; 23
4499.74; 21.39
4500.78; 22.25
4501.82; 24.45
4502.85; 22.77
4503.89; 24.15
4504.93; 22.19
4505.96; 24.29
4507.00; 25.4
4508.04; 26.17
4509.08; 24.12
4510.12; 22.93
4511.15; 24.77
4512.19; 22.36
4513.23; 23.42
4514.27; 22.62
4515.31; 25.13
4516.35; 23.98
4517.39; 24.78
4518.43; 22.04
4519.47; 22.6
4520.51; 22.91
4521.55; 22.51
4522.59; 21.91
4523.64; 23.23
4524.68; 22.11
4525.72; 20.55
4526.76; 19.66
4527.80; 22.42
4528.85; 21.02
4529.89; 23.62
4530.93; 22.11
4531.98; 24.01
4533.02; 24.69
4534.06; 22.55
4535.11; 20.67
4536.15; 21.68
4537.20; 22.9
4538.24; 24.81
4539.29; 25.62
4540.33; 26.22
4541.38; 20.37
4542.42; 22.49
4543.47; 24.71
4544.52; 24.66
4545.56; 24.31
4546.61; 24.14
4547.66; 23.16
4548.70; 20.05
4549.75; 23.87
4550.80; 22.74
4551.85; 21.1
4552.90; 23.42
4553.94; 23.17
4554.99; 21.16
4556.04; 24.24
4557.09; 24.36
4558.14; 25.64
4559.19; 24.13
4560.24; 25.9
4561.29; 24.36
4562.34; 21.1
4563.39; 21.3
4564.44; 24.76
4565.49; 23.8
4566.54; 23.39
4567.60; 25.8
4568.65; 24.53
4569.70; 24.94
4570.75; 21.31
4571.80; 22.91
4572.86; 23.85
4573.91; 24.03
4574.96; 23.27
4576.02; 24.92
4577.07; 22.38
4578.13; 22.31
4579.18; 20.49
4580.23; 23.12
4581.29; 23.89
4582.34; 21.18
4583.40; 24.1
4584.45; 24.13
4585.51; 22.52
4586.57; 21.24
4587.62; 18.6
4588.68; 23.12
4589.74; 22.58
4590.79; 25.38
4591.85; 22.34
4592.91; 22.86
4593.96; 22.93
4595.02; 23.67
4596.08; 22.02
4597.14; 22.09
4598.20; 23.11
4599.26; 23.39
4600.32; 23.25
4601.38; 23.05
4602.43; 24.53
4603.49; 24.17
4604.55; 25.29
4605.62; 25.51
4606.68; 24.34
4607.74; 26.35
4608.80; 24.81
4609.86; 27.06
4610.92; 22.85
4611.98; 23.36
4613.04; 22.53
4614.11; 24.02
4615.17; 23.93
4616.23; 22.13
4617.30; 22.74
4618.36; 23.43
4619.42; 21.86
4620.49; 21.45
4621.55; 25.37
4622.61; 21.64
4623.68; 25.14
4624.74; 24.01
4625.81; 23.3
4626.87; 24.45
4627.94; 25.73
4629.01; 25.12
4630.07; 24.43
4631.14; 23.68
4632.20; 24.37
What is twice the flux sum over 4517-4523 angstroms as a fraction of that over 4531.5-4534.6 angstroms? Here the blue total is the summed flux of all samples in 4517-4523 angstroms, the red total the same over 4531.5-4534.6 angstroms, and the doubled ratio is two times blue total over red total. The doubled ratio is 3.8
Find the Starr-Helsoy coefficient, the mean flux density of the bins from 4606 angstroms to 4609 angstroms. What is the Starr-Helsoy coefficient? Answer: 25.2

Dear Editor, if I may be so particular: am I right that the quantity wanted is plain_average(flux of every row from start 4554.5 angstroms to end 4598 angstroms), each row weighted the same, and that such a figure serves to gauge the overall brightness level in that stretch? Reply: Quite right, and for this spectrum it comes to 23.2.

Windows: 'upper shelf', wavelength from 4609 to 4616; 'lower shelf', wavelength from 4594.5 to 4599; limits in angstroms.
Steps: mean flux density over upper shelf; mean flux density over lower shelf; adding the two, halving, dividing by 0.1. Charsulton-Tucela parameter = 233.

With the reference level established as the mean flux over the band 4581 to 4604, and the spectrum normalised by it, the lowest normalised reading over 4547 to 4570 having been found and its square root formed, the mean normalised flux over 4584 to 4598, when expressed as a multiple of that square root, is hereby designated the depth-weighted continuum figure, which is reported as 1.05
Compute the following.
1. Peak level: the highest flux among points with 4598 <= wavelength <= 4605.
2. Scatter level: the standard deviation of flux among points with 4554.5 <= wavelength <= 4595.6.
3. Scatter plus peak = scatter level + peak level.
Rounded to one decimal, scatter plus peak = 26.9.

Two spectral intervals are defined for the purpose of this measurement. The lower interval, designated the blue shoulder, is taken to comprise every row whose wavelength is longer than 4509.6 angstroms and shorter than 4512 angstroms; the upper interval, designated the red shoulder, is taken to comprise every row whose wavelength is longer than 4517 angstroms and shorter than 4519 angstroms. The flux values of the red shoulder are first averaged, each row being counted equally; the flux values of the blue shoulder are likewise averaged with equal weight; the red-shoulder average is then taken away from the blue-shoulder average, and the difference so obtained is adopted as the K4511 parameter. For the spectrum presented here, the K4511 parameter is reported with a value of 0.4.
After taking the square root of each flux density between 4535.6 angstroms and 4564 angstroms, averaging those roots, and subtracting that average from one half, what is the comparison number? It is -4.33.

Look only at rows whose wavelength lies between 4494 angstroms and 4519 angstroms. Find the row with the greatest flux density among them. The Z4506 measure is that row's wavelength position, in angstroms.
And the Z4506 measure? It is 4508.04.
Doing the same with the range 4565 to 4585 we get 4567.60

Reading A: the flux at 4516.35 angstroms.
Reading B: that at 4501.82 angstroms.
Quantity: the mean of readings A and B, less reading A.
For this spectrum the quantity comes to 0.2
